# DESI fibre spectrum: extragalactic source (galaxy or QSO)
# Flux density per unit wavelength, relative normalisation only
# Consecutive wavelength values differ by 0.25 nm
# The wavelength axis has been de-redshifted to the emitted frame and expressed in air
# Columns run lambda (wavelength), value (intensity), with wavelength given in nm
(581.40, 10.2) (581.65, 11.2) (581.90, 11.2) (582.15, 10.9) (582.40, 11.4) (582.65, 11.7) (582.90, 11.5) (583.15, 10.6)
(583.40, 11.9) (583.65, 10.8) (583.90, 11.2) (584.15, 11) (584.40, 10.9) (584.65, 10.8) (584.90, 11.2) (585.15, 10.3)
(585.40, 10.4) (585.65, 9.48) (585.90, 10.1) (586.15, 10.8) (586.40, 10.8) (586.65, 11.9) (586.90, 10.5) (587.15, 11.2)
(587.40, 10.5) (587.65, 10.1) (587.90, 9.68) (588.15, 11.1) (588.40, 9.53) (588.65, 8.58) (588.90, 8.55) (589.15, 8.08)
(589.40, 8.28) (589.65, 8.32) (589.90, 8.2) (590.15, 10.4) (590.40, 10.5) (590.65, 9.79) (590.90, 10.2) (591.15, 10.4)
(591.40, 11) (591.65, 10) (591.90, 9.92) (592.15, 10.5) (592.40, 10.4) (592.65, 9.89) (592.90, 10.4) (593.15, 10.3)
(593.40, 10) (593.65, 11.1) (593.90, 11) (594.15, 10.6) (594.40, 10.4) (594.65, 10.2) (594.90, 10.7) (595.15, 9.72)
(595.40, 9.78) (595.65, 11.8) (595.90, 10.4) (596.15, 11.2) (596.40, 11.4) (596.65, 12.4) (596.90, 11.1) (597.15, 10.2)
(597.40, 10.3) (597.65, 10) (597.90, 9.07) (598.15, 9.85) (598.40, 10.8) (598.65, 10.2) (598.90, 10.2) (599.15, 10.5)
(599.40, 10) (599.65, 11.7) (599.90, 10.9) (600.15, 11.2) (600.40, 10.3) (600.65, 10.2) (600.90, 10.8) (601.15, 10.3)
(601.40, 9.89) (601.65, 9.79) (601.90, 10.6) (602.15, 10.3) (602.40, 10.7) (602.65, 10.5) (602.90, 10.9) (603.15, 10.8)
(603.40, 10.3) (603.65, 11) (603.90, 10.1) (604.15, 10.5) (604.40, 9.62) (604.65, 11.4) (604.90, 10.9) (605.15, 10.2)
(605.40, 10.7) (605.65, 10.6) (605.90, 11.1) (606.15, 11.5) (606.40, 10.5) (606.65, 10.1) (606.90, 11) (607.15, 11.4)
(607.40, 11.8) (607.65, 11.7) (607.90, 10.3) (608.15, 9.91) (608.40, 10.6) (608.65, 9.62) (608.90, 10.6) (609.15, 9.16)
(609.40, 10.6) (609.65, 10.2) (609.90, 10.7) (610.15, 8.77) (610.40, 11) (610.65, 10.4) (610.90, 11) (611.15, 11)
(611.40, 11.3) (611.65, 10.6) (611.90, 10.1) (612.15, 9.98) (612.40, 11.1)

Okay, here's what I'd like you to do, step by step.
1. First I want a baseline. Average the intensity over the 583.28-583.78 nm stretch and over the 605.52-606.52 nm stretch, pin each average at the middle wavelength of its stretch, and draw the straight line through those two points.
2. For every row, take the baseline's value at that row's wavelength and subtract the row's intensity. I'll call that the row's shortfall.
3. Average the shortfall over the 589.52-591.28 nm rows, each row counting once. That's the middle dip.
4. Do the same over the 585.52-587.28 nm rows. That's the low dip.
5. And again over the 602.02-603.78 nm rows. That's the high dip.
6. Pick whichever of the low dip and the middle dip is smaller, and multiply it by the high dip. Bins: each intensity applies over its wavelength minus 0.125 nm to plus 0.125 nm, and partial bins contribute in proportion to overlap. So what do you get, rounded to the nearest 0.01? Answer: 0.21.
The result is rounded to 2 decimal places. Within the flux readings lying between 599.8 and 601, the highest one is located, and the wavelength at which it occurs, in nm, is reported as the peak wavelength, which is 600.15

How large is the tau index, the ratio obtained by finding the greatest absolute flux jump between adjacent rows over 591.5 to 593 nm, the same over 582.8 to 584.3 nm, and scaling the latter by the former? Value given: 2.2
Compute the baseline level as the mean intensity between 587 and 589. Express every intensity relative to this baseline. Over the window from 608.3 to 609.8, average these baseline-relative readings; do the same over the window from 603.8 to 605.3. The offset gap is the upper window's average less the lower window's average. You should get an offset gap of -0.3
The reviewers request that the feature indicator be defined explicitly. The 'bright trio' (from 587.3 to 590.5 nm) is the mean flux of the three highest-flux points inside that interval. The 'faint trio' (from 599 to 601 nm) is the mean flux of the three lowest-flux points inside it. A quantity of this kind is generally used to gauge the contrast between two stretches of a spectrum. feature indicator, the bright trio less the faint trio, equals 0.5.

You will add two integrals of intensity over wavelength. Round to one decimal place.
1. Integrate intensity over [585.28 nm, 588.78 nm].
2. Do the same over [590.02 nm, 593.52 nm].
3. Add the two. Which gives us 72.1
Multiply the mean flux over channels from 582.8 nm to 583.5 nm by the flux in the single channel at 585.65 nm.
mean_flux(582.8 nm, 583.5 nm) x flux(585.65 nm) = 107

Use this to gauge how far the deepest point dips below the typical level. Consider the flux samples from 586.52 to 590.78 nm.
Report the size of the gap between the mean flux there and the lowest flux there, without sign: 1.6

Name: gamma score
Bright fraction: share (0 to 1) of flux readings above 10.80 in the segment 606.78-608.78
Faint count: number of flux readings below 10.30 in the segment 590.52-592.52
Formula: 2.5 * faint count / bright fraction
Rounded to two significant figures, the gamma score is 20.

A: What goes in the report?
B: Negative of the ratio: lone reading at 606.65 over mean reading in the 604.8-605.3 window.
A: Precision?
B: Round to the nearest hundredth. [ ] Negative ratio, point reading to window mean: -0.96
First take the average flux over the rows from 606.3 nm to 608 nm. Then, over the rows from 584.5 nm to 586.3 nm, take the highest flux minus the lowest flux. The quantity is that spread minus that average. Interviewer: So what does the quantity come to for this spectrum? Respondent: -9.3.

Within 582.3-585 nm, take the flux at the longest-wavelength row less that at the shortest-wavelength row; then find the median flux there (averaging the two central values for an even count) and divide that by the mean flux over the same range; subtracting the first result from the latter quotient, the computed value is 1.2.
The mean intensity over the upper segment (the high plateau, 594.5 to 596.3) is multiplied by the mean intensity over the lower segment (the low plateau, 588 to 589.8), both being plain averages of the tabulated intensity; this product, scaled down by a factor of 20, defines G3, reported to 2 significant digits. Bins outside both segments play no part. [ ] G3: 4.7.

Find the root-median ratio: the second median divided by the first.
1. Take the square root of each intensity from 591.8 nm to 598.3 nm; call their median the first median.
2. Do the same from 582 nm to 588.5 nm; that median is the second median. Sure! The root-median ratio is 1.02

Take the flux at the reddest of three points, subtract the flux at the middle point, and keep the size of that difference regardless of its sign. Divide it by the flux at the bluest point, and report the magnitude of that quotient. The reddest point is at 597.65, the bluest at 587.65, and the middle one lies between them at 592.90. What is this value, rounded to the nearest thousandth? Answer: 0.040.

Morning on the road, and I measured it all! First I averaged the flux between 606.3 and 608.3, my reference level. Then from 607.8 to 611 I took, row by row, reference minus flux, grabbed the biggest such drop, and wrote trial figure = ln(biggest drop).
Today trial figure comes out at 0.73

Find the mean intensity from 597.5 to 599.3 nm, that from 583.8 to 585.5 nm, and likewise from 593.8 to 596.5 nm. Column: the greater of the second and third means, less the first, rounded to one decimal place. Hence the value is 0.7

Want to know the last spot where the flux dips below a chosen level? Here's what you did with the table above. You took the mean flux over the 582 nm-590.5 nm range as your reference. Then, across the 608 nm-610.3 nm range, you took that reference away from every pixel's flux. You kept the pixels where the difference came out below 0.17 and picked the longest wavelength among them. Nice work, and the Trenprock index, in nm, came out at 610.15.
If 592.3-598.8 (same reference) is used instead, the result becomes 598.65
